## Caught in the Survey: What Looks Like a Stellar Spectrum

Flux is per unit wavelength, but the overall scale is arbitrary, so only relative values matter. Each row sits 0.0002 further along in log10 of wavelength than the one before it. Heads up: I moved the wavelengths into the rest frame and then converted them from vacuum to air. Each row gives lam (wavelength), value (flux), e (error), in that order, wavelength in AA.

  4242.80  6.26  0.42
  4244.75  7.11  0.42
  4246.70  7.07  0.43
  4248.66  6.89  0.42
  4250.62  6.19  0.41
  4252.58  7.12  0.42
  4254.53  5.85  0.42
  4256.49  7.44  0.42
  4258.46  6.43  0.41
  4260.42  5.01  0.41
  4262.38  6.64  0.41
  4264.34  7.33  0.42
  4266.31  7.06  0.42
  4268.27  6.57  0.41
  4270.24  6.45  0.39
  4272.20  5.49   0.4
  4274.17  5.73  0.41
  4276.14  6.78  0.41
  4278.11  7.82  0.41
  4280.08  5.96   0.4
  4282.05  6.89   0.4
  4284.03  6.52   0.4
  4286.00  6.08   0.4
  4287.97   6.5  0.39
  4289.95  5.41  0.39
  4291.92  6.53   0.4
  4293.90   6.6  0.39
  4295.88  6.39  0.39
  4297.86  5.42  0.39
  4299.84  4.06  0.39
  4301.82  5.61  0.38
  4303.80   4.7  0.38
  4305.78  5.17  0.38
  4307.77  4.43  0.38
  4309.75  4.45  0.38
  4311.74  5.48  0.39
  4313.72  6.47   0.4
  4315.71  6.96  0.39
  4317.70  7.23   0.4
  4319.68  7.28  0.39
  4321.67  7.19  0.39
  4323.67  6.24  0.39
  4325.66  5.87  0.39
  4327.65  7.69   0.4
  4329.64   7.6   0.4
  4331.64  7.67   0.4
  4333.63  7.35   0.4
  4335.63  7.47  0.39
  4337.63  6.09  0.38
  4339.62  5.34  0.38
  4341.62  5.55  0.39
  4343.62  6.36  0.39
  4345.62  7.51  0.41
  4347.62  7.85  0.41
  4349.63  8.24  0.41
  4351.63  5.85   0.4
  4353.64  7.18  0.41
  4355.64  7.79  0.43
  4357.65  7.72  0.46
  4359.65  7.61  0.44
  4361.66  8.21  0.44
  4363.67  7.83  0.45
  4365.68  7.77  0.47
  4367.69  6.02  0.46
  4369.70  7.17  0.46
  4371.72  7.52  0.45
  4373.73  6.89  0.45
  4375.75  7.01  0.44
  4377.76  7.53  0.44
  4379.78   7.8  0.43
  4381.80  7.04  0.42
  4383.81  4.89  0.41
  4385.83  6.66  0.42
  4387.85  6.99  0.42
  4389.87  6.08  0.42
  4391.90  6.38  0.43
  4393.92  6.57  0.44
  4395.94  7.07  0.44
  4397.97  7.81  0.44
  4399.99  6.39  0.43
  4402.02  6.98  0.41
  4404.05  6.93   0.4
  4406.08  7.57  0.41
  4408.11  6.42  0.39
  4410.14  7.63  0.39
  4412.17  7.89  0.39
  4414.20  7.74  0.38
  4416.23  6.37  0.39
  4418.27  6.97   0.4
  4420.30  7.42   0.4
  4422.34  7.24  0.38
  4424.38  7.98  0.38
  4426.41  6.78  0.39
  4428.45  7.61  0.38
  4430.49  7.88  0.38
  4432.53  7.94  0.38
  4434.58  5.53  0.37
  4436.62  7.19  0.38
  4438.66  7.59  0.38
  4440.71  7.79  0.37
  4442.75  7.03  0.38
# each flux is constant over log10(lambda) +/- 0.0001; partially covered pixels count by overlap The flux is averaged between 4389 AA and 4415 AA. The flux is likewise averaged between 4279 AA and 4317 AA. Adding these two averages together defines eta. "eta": 12.8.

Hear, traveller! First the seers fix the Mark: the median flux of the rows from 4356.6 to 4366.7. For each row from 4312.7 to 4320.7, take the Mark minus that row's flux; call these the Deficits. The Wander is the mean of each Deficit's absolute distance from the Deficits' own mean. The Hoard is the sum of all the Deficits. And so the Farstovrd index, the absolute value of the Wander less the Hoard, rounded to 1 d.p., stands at 2.9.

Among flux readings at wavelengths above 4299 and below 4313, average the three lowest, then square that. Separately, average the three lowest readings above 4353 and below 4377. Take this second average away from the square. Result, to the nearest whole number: 12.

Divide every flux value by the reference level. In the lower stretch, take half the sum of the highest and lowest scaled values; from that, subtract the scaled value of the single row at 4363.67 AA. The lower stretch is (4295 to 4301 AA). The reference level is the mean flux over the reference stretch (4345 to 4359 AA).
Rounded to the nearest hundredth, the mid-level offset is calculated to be -0.35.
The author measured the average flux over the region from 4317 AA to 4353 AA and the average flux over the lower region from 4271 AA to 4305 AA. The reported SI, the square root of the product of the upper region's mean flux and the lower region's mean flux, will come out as 6.45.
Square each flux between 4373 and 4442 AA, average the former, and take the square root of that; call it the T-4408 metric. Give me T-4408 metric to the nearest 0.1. 7.1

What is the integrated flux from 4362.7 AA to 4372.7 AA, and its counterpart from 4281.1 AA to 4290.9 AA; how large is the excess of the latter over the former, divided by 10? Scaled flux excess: -1.1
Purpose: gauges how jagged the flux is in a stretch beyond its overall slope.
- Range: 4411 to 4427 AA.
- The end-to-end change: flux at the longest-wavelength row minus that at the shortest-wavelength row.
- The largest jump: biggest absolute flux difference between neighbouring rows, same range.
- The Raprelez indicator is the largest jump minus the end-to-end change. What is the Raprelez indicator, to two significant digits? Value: 2.5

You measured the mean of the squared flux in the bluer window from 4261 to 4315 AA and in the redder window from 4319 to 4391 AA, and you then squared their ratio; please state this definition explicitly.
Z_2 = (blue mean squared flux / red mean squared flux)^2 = 0.55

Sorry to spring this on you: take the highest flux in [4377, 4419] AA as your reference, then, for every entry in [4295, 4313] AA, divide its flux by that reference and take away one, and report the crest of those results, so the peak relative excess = -0.19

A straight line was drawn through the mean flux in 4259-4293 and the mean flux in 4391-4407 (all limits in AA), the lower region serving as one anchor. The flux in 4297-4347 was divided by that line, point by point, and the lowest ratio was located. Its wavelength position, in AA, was 4299.84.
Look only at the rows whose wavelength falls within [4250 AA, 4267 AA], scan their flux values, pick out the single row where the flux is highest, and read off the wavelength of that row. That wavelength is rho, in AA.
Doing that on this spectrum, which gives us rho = 4256.49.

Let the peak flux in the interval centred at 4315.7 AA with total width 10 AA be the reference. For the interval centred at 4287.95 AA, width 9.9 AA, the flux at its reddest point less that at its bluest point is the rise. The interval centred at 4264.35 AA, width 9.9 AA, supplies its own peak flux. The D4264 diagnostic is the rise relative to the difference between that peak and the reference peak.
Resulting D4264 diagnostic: 0.20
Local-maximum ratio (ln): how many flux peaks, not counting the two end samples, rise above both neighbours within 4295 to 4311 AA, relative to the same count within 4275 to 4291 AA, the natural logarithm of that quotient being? -0.4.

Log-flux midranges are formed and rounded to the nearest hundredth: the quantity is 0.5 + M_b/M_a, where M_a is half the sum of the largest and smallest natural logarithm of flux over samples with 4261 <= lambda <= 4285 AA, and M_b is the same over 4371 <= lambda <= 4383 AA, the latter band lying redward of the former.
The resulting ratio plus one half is 1.56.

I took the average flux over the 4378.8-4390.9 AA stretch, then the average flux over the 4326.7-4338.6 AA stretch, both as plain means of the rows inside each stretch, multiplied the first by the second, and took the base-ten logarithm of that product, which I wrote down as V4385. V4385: 1.68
